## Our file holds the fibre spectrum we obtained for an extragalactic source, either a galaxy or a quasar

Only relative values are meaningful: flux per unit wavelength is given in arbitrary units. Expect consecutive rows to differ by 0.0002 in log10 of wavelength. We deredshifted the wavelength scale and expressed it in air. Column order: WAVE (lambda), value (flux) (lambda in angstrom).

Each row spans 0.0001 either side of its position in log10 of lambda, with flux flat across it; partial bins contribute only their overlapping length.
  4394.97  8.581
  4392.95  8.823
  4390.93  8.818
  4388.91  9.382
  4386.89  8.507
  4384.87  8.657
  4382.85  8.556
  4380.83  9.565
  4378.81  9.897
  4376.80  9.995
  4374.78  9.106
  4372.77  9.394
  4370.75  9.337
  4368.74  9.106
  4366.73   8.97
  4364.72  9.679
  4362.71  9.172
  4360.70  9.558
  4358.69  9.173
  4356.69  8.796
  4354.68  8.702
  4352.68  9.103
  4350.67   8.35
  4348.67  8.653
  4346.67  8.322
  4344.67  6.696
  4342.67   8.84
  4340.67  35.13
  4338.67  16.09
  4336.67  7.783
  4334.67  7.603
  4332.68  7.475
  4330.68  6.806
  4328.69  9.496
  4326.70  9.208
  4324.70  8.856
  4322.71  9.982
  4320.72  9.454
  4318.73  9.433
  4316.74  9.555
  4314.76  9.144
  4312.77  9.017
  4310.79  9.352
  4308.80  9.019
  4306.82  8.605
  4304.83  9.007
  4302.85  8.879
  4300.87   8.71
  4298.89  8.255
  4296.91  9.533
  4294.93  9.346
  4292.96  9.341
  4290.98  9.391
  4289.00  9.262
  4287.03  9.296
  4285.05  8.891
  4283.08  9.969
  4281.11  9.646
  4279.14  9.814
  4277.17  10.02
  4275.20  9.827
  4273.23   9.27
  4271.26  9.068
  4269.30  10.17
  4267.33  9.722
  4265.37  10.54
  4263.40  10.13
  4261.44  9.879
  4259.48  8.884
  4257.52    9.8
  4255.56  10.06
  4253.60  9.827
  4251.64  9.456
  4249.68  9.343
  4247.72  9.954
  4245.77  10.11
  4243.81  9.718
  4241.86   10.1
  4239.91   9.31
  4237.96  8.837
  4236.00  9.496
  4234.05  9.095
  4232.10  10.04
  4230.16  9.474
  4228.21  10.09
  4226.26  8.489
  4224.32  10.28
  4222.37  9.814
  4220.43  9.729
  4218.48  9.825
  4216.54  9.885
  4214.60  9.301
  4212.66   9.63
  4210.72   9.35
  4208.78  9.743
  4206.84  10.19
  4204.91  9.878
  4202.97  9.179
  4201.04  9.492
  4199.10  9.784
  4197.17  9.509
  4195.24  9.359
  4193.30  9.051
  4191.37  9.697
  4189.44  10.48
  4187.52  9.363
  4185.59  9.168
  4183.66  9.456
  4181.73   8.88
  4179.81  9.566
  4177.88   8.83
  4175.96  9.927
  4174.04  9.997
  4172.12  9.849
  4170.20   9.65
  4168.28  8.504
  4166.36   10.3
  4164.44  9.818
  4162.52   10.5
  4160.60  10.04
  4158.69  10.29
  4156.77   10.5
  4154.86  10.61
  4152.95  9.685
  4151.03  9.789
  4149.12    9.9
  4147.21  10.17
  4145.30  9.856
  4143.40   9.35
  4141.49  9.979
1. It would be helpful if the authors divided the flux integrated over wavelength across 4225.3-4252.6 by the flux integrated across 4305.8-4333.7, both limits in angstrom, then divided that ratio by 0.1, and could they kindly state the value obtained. 10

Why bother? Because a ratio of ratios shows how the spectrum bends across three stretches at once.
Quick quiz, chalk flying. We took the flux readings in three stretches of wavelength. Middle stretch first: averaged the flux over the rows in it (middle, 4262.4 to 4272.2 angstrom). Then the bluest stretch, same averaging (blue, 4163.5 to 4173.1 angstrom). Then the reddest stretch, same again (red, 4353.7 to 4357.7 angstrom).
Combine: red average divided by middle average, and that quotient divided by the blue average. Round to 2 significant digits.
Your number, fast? 0.092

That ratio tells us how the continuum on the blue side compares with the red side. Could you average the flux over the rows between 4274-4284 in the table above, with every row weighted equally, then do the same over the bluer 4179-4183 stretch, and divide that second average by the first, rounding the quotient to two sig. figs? 0.94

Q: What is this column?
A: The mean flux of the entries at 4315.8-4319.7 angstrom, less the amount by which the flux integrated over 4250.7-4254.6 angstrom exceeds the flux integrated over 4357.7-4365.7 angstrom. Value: 47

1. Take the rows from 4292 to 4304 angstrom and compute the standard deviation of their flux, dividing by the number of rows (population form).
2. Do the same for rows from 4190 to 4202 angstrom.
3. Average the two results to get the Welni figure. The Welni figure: 0.34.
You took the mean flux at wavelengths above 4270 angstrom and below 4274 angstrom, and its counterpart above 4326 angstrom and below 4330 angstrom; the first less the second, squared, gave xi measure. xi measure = 0.0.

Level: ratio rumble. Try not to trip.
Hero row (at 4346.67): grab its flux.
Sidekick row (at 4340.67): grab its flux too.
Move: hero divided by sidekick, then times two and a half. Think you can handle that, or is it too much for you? 0.6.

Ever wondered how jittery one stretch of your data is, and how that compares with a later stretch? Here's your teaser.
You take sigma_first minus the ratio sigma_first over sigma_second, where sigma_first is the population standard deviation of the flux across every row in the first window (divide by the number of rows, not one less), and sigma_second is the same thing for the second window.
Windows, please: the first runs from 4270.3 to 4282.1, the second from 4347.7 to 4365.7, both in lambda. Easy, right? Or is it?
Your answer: -0.5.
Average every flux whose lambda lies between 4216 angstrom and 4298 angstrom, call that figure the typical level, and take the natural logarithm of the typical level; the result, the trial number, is 2.27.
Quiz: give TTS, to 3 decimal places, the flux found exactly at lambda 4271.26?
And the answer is 9.068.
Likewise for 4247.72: 9.954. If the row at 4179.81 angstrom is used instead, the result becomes 9.566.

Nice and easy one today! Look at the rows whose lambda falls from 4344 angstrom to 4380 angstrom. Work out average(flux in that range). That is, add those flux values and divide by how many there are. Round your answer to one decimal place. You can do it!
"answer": 9.0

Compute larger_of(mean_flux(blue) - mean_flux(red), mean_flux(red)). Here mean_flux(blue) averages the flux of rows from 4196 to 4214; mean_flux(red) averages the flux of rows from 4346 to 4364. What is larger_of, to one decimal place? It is 8.9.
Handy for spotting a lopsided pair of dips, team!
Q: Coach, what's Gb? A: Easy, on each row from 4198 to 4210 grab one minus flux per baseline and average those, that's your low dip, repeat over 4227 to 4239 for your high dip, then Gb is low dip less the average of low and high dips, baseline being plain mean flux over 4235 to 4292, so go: -0.011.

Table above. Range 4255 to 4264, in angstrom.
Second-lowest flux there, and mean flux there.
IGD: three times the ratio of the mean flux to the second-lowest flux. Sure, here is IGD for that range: 2.98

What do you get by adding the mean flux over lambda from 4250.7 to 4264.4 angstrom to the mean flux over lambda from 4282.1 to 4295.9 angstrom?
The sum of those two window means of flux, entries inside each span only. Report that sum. 19.08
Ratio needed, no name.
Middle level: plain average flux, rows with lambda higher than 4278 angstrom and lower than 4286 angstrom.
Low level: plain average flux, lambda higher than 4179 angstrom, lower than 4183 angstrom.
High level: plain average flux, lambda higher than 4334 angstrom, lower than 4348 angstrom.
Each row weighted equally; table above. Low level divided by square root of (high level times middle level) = 0.83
